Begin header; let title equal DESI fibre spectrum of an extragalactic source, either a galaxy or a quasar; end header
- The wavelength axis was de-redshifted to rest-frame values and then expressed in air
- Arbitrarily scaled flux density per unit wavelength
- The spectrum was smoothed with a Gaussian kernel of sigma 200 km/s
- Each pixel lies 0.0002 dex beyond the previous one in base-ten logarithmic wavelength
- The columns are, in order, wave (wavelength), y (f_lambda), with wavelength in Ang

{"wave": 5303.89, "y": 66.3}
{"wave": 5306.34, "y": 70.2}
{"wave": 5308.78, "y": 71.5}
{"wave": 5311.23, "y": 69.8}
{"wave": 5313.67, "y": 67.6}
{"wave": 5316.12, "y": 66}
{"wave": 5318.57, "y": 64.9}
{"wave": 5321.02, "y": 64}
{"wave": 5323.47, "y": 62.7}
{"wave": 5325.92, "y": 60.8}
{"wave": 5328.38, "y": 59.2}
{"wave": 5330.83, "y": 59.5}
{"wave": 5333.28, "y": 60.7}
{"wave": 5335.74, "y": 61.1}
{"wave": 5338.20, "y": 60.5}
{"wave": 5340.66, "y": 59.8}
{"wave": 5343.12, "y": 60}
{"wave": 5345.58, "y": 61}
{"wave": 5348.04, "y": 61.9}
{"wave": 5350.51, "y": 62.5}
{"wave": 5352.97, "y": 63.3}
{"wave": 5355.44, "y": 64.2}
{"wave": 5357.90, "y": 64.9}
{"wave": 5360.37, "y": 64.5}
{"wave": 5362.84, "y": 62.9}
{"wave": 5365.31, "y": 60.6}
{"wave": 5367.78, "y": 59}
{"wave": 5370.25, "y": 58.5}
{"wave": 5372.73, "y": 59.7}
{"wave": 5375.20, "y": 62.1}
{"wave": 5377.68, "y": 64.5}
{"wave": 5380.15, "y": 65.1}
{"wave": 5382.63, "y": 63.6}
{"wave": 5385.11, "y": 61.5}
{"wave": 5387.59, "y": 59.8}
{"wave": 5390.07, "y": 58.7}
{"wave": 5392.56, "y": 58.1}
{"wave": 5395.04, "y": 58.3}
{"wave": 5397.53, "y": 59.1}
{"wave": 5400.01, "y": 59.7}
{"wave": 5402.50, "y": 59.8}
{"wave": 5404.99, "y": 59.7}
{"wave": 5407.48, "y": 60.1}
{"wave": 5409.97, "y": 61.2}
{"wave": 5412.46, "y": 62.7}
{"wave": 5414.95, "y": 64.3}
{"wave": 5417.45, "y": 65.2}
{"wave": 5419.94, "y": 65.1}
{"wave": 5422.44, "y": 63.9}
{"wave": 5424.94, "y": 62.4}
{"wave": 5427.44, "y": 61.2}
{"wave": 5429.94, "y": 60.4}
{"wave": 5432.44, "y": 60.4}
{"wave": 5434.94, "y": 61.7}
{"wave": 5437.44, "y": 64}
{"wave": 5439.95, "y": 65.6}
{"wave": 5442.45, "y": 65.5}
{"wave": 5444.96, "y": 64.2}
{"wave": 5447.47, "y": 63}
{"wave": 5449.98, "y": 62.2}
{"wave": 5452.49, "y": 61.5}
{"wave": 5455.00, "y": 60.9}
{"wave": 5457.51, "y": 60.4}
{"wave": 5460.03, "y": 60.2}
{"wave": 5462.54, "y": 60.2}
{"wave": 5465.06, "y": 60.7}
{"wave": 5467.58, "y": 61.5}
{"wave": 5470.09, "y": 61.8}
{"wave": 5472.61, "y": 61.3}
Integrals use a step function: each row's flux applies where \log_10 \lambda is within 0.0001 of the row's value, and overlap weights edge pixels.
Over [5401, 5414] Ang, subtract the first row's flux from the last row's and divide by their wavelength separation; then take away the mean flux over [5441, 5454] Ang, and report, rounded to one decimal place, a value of -63.0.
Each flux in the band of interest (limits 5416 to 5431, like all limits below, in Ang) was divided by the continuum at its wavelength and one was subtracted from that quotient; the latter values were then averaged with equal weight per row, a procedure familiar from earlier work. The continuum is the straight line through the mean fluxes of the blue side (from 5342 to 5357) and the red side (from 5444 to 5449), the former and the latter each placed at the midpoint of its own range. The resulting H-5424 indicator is 0.00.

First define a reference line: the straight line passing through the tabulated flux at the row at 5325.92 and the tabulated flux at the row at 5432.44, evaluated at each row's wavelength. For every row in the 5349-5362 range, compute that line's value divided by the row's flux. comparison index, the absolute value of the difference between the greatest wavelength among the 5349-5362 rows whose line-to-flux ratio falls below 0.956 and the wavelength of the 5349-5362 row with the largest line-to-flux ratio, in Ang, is 9.9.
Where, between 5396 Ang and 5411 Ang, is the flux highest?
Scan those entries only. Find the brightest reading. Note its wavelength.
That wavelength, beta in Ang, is 5409.97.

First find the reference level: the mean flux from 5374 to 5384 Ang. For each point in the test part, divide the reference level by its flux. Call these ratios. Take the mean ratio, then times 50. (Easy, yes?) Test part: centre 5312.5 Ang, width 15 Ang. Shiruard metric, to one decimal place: 46.8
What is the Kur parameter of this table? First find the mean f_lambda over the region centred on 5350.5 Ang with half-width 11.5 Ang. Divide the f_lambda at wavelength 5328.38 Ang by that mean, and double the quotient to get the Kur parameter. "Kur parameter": 1.90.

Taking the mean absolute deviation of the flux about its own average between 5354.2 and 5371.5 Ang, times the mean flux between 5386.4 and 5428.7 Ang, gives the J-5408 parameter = 142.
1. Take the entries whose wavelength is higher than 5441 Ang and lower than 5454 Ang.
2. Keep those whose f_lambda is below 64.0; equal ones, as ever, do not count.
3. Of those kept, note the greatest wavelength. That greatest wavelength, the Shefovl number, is 5452.49 Ang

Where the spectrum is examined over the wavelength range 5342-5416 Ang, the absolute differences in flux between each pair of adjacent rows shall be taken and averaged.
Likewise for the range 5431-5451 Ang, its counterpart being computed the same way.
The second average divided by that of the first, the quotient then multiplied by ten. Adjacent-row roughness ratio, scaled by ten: 11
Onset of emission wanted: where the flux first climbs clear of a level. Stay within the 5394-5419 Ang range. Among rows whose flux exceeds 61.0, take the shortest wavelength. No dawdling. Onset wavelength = 5409.97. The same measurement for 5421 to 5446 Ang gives 5422.44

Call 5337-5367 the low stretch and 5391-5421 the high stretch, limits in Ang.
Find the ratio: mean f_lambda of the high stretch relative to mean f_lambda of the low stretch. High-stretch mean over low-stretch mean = 0.98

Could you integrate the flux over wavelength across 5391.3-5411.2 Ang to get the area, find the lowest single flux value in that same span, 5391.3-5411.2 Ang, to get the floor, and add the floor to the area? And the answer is 1242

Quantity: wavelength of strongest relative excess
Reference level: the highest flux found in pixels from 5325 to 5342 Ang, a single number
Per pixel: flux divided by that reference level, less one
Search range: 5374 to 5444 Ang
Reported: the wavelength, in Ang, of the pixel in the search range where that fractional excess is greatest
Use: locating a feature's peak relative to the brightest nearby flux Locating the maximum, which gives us 5439.95 Ang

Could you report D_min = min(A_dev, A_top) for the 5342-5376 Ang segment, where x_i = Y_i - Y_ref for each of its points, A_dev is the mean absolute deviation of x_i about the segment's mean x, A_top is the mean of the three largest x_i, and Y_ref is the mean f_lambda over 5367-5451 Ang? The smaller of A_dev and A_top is 1.71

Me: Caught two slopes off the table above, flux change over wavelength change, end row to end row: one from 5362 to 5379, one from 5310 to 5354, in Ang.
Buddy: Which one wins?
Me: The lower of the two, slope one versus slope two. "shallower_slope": -0.16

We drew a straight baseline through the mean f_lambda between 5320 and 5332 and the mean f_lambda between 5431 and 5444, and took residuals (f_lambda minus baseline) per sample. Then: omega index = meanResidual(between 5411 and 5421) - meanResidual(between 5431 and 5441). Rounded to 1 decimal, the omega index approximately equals 1.8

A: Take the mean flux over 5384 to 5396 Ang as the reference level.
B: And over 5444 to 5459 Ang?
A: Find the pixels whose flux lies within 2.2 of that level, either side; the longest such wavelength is 5457.51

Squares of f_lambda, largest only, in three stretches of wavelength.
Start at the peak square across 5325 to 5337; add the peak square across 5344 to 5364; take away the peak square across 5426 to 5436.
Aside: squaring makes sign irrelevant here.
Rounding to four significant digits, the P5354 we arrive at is 4138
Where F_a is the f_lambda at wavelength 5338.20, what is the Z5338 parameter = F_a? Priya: 60.5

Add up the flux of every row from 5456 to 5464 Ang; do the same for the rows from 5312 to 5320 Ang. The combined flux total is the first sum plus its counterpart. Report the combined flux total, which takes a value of 379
